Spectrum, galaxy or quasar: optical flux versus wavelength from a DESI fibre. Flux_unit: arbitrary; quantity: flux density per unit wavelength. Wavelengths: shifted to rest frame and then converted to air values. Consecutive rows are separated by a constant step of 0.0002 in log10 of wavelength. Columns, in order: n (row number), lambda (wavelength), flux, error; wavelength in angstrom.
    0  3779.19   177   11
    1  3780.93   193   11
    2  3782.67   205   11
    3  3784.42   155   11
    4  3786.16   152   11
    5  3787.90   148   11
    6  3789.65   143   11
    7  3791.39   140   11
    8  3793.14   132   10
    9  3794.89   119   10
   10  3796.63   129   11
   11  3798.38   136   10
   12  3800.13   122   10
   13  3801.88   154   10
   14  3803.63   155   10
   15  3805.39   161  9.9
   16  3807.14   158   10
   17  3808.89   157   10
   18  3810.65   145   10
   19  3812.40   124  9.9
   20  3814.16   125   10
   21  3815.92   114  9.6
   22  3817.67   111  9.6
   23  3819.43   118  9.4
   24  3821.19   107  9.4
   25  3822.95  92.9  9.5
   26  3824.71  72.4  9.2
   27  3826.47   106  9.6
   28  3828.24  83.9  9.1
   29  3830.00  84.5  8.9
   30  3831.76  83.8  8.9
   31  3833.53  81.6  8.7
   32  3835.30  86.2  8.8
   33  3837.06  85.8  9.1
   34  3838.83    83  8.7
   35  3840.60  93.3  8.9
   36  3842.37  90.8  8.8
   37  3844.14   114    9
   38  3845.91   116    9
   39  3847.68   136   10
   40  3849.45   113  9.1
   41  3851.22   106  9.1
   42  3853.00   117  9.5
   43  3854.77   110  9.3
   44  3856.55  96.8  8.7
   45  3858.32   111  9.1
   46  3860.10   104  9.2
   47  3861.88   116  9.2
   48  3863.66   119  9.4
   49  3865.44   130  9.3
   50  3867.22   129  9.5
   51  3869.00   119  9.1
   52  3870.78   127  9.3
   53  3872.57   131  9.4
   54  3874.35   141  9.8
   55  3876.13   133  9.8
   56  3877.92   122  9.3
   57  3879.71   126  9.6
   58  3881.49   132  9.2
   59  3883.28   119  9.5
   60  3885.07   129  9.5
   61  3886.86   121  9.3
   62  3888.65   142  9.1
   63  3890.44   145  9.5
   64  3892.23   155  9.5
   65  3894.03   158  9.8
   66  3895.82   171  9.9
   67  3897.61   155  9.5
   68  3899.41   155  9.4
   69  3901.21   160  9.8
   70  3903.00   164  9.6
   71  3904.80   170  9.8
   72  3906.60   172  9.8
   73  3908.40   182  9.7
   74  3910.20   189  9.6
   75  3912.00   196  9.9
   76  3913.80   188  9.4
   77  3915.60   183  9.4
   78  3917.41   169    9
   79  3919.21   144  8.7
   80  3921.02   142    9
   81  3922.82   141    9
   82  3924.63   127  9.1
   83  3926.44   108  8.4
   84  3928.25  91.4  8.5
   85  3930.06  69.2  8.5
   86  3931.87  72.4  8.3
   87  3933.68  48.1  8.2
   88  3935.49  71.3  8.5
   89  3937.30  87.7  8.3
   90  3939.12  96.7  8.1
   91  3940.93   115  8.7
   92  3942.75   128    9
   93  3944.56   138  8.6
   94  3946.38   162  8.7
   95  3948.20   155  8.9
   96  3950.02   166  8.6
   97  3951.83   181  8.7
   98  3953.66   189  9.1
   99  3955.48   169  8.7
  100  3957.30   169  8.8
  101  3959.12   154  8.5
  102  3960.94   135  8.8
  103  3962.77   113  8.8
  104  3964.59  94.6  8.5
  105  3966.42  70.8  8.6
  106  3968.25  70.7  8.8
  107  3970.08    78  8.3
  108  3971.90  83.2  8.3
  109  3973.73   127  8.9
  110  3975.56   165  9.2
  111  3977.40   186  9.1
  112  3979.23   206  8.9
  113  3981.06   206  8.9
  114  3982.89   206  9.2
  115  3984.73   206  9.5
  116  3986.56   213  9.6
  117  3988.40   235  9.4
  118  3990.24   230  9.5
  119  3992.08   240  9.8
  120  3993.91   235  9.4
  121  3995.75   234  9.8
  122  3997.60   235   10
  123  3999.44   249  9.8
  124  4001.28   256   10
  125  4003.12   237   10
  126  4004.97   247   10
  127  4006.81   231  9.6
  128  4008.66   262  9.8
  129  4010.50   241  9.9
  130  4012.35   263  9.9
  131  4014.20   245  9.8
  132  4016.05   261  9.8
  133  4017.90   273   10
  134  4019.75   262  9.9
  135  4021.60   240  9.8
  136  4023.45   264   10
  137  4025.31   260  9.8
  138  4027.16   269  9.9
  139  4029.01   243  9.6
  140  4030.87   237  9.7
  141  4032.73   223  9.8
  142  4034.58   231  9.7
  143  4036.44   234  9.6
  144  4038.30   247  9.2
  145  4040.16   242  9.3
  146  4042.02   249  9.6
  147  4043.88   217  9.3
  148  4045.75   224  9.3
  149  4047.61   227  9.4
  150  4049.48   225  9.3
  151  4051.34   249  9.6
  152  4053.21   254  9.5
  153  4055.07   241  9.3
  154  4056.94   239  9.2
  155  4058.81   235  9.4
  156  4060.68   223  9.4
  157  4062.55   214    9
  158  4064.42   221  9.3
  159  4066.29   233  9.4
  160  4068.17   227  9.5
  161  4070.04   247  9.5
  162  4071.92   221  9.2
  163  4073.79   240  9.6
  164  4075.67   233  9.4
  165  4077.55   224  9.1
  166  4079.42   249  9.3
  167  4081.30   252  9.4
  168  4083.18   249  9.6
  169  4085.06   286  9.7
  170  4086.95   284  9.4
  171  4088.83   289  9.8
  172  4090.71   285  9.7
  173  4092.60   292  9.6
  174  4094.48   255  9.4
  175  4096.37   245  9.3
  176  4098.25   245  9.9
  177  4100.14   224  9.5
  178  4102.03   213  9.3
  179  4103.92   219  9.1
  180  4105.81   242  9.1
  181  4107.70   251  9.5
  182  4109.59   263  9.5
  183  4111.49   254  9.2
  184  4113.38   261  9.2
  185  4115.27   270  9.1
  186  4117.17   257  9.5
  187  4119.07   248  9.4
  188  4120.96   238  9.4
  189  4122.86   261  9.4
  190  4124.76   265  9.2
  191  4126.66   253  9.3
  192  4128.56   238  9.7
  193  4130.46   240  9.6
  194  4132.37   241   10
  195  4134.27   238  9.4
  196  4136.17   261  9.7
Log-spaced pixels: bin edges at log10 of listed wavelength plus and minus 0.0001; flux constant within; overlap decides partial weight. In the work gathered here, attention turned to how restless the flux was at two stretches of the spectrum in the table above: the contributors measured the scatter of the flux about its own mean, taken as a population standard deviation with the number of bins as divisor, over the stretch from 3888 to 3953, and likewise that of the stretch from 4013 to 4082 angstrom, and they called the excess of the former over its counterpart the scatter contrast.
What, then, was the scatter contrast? 23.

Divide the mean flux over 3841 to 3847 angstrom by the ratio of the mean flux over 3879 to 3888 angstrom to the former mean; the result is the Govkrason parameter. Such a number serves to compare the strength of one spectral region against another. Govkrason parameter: 91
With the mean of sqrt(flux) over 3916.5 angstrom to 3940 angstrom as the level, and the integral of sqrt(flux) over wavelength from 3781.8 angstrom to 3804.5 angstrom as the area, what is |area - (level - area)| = 536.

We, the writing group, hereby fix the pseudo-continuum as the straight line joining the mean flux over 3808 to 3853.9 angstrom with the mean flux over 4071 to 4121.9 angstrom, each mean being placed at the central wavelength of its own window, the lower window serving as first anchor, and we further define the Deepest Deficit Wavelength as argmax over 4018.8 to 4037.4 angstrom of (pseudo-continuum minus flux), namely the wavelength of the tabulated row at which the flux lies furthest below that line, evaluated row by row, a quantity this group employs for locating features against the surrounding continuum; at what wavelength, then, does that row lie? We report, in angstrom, 4032.73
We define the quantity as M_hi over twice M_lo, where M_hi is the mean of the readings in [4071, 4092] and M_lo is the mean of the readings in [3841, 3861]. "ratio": 1.2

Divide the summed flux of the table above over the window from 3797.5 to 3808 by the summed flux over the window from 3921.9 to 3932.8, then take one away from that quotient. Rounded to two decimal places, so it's 0.45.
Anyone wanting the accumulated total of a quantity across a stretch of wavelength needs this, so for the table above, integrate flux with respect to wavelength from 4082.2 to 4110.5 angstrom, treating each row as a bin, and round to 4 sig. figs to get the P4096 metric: 7247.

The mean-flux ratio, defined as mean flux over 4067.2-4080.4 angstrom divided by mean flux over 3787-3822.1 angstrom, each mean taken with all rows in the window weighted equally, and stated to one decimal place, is 1.7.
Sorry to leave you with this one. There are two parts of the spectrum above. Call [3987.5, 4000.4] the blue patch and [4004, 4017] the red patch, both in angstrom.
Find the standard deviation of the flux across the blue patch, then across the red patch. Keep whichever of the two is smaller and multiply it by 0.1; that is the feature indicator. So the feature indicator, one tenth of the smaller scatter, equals 0.6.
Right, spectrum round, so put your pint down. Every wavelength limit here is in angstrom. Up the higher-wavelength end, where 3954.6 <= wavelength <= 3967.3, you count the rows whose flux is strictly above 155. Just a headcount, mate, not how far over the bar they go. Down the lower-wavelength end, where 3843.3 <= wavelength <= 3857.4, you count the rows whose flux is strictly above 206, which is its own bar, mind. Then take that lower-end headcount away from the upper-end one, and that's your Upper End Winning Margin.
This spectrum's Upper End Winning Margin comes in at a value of 2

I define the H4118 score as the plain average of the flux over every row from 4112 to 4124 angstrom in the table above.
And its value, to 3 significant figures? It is 256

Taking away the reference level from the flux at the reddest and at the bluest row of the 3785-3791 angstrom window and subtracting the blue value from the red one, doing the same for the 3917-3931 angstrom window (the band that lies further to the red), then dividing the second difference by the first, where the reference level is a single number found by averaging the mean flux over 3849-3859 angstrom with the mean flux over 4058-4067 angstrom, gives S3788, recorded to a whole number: 11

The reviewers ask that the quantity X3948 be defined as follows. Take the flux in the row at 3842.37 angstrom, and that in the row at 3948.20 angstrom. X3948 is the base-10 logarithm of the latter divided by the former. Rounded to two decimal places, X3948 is 0.23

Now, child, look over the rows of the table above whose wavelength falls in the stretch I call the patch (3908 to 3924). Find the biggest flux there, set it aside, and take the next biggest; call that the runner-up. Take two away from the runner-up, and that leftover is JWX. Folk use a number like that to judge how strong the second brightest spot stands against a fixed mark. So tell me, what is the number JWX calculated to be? 187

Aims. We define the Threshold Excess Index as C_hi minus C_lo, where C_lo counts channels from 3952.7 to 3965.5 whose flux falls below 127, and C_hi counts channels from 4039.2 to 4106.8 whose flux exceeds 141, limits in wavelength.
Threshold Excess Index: 34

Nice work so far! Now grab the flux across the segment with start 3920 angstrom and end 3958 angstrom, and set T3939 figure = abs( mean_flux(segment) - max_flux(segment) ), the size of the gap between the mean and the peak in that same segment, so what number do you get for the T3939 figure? 64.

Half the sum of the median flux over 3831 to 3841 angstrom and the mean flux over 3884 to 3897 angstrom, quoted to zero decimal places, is 115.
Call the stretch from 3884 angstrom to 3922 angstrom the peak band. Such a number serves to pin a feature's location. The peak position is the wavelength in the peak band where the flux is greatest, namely 3912.00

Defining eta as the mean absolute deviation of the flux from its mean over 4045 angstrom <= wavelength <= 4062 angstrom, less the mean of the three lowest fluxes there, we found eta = -215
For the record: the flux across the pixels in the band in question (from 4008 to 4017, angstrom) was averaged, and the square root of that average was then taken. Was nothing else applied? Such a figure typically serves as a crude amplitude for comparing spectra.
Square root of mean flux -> 15.9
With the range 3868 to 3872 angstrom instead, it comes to 11.1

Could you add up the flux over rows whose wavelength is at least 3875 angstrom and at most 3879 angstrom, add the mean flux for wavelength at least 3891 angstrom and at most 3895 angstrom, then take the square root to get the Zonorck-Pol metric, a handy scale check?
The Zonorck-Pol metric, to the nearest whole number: 20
